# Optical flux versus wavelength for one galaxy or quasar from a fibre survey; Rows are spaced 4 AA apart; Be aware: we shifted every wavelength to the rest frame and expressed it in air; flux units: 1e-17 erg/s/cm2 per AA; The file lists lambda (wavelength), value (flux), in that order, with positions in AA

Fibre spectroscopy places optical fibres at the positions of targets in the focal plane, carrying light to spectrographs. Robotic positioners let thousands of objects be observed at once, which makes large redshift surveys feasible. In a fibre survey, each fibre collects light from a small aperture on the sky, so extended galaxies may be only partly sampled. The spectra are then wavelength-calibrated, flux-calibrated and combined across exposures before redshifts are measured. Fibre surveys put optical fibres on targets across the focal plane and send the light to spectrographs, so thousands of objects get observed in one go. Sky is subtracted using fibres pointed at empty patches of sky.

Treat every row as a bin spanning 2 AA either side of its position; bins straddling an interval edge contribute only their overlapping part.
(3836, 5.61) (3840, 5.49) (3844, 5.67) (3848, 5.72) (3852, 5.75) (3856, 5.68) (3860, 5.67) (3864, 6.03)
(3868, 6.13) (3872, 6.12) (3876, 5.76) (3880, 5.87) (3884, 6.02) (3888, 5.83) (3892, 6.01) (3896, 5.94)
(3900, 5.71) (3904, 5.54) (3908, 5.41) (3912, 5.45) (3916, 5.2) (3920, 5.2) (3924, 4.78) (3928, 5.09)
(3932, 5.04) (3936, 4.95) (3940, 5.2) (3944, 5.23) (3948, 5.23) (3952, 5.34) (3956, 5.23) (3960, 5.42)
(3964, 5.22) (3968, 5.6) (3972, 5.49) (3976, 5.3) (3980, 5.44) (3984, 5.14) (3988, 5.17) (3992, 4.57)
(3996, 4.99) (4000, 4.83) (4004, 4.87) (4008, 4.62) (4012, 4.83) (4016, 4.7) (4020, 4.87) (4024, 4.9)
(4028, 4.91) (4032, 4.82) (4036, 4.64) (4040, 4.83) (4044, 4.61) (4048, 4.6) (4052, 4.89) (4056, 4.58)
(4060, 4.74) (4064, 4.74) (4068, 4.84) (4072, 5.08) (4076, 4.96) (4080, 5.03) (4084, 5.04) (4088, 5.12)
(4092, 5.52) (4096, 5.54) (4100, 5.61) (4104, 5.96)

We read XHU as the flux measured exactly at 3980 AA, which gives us 5.44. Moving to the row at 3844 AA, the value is 5.67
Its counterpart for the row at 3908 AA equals 5.41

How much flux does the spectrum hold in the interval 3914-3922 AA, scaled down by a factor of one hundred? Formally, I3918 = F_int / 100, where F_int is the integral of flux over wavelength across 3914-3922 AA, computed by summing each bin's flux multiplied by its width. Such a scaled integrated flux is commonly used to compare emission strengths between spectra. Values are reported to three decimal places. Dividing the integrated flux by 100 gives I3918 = 0.416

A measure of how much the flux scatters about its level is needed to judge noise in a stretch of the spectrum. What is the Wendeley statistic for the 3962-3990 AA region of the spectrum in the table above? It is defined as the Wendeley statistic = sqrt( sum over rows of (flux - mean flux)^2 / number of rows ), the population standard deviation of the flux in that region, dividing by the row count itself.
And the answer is 0.163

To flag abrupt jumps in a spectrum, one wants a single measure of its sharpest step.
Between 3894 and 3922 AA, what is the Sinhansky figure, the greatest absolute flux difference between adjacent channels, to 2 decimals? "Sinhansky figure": 0.25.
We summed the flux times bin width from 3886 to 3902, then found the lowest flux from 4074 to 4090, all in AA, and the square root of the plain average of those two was 7.03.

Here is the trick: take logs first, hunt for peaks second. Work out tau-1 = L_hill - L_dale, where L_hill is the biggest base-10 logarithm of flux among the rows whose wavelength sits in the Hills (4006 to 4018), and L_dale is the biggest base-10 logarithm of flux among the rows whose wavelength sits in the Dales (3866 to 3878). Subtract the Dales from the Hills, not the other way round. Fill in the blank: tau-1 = -0.10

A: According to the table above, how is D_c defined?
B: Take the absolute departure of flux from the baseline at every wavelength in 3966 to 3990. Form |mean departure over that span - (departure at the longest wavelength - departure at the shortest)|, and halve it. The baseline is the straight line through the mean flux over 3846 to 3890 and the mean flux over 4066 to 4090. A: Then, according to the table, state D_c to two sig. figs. 0.031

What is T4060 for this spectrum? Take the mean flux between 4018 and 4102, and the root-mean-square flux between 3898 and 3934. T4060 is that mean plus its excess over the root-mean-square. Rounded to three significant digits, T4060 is 4.62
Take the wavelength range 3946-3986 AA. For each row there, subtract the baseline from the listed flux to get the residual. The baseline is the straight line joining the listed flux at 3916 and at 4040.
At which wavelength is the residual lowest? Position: 3948 AA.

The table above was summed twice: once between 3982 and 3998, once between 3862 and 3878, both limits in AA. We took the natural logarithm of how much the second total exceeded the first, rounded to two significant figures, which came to 1.4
